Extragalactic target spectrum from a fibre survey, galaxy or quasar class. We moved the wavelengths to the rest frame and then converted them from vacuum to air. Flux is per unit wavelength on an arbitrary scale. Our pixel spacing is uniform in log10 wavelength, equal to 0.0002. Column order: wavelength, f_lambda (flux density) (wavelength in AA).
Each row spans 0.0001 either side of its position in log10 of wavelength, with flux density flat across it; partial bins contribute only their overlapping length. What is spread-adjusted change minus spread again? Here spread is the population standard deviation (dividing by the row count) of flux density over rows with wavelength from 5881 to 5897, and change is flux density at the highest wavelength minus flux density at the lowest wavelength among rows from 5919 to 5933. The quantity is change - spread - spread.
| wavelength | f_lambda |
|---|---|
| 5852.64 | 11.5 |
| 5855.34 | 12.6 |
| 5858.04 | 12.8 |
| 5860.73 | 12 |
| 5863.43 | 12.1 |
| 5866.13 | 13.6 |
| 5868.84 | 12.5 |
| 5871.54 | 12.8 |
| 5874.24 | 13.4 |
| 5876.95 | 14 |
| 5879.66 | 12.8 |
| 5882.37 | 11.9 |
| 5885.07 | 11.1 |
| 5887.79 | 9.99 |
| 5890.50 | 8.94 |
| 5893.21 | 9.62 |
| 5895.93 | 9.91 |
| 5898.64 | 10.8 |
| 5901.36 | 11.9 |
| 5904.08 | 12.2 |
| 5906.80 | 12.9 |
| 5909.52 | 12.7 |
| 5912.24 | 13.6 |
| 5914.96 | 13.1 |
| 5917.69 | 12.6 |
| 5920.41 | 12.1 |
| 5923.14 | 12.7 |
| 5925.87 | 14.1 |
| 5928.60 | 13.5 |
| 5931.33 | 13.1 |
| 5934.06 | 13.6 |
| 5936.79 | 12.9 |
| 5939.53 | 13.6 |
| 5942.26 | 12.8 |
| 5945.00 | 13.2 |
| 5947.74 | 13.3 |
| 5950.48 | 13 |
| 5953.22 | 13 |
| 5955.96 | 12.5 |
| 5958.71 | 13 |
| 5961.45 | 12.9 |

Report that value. -1.0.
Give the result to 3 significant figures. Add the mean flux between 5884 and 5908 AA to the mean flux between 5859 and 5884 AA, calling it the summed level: 23.6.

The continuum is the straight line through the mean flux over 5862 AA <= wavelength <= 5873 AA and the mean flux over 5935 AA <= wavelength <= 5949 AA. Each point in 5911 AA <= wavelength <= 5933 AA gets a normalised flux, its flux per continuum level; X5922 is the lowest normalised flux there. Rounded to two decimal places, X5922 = 0.93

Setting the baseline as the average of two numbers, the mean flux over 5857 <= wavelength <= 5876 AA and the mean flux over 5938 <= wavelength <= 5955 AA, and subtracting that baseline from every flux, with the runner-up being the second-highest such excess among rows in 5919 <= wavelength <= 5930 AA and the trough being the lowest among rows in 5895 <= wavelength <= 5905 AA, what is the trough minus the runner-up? -3.6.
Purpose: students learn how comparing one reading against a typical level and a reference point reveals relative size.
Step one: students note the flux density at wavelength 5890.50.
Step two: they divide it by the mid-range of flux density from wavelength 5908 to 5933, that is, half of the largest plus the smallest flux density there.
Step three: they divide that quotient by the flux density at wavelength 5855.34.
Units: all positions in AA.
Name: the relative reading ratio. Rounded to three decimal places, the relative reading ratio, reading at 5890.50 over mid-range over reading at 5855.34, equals 0.054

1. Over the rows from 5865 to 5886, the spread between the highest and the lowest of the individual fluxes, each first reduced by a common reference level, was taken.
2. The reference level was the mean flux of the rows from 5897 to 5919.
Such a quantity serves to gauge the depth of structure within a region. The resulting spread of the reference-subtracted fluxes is 2.9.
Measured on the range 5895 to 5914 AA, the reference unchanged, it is 3.7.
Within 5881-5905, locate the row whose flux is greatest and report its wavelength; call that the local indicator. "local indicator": 5904.08 AA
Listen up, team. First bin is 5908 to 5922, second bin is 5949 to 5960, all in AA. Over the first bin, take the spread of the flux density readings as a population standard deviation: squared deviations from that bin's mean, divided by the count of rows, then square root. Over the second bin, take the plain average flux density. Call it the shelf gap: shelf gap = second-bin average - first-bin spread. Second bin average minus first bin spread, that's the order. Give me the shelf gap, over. 12.4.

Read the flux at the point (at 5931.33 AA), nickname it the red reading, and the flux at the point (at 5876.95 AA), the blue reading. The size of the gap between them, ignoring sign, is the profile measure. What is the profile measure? 0.9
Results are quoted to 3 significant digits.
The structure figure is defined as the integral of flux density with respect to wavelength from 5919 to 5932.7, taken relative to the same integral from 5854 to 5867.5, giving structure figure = 1.05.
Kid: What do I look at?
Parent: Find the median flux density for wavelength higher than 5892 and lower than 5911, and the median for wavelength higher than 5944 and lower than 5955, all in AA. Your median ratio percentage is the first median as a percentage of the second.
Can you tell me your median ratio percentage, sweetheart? 91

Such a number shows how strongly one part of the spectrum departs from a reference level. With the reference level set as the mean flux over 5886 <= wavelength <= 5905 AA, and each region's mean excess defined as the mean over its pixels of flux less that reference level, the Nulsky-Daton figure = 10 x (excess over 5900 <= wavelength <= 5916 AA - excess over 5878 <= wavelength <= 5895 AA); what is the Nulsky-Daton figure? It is 20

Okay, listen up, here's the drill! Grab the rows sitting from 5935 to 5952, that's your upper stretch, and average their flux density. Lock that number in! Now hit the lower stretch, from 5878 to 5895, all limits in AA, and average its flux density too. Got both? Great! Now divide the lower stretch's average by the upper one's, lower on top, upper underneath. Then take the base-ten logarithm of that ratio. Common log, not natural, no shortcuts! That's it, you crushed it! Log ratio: -0.09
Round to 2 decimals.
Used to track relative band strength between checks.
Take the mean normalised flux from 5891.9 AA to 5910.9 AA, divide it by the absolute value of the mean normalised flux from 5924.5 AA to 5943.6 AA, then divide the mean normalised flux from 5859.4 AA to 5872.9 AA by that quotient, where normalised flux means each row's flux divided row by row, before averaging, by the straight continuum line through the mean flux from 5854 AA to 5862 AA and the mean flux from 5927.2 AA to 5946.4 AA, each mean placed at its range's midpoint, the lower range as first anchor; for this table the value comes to 1.15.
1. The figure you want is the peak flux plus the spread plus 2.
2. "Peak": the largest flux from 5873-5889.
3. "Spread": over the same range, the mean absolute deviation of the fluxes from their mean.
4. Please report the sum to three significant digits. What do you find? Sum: 17.2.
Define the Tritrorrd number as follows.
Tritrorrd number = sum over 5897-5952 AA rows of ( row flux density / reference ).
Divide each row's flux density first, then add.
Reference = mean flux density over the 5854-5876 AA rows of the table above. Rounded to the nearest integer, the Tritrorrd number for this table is 20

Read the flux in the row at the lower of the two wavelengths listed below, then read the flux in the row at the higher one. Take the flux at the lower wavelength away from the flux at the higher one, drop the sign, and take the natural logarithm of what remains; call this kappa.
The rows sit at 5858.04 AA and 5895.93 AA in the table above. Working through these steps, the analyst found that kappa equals 1.1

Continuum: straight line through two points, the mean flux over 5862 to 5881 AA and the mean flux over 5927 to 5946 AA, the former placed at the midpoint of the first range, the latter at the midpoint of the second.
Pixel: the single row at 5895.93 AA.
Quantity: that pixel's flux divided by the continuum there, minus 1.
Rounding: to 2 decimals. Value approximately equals -0.24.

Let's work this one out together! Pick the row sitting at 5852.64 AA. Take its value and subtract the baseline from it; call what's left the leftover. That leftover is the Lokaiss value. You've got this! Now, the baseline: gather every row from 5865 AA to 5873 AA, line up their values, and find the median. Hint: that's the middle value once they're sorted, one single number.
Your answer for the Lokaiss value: -1.3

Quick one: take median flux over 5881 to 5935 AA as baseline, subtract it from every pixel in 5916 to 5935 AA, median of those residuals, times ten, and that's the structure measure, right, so 7.0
